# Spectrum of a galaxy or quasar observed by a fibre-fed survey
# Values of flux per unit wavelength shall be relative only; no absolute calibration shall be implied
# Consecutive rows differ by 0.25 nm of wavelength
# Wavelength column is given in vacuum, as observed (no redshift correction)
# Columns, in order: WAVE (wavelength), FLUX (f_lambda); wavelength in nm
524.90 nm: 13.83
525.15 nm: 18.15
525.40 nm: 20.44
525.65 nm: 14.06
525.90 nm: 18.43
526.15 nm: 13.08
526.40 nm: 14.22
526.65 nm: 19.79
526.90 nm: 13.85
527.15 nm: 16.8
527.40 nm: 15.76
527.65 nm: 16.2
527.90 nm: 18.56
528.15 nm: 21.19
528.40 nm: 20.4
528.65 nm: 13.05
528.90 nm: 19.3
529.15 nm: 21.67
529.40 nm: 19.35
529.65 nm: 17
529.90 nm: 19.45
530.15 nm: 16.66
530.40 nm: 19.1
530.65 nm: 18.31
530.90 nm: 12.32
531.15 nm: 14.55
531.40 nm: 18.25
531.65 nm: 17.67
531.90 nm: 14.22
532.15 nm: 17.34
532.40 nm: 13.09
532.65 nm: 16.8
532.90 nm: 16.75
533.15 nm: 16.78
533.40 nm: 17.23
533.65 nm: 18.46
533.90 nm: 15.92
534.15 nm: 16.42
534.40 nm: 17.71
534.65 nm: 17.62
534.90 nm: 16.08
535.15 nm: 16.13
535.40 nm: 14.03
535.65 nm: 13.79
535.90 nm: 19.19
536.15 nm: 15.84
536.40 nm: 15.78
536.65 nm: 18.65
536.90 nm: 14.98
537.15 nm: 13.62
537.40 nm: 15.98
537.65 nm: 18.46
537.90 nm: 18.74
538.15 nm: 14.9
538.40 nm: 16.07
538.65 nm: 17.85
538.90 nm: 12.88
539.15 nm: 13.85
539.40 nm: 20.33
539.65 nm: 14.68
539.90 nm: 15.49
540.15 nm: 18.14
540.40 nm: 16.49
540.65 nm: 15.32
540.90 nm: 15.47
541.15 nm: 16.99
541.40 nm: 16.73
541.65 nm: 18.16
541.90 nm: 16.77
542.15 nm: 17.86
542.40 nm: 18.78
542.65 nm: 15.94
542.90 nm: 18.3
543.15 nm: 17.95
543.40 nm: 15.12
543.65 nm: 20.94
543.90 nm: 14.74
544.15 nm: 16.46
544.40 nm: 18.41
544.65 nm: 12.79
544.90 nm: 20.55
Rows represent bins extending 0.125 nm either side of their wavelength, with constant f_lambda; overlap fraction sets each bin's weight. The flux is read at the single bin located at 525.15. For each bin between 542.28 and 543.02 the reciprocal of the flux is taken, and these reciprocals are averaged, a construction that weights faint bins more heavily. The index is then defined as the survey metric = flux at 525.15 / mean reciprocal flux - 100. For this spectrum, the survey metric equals 219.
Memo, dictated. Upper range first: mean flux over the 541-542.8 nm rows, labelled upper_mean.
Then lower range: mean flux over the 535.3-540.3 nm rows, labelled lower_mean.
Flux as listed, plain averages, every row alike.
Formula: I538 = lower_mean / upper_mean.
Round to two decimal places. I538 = 0.93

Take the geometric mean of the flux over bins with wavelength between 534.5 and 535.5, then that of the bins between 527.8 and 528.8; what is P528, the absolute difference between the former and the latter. 2.1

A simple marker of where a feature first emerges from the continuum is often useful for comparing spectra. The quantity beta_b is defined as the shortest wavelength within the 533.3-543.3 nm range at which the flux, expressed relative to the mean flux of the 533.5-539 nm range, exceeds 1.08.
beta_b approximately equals 533.65 nm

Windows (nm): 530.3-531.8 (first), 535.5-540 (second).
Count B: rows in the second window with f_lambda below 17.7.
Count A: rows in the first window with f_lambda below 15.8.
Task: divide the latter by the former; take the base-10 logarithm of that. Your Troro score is -0.8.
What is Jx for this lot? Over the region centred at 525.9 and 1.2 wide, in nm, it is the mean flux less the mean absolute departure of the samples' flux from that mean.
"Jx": 13.3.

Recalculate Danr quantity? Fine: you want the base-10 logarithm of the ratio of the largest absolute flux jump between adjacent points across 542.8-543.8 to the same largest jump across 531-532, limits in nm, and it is 0.20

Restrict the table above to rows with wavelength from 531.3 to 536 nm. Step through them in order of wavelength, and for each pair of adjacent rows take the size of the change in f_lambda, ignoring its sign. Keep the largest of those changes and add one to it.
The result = 6.4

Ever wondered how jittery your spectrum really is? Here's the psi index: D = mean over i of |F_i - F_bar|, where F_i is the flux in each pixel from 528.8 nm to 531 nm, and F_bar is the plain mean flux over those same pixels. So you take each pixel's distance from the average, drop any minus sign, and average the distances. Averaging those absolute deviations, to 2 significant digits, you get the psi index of 1.9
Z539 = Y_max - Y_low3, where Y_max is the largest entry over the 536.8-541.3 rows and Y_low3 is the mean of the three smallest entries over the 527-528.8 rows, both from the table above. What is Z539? 5.3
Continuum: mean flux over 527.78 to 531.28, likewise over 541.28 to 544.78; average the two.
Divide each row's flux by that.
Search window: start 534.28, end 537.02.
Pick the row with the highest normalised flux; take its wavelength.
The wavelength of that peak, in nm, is 535.90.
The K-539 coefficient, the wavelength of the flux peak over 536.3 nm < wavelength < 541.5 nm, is 539.40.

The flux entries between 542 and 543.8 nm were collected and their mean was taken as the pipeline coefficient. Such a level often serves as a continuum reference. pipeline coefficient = 17.8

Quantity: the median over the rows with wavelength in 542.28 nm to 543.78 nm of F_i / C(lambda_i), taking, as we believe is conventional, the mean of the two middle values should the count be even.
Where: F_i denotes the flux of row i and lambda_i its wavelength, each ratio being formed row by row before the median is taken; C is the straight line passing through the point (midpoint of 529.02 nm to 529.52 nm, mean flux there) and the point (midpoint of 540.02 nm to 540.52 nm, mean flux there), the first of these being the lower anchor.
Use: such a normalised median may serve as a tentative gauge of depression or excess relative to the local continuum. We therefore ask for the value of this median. 1.10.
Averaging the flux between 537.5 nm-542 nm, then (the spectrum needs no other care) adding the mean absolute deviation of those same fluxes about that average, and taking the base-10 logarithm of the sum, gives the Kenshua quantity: 1.26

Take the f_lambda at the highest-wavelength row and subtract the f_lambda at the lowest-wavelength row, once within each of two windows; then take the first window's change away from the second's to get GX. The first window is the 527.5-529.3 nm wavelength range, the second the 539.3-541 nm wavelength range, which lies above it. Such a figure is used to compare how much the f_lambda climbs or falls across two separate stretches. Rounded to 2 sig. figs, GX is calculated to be -10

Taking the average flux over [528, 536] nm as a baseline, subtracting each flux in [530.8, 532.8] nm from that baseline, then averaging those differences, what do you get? 1.5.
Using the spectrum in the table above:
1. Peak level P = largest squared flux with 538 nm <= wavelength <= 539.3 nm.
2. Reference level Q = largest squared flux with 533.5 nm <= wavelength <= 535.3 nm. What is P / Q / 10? 0.094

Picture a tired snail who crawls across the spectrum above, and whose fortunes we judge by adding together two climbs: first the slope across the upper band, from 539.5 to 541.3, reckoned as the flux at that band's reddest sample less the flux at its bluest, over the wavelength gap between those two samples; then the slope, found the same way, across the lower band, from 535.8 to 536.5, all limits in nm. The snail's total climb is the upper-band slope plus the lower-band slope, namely -5.3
